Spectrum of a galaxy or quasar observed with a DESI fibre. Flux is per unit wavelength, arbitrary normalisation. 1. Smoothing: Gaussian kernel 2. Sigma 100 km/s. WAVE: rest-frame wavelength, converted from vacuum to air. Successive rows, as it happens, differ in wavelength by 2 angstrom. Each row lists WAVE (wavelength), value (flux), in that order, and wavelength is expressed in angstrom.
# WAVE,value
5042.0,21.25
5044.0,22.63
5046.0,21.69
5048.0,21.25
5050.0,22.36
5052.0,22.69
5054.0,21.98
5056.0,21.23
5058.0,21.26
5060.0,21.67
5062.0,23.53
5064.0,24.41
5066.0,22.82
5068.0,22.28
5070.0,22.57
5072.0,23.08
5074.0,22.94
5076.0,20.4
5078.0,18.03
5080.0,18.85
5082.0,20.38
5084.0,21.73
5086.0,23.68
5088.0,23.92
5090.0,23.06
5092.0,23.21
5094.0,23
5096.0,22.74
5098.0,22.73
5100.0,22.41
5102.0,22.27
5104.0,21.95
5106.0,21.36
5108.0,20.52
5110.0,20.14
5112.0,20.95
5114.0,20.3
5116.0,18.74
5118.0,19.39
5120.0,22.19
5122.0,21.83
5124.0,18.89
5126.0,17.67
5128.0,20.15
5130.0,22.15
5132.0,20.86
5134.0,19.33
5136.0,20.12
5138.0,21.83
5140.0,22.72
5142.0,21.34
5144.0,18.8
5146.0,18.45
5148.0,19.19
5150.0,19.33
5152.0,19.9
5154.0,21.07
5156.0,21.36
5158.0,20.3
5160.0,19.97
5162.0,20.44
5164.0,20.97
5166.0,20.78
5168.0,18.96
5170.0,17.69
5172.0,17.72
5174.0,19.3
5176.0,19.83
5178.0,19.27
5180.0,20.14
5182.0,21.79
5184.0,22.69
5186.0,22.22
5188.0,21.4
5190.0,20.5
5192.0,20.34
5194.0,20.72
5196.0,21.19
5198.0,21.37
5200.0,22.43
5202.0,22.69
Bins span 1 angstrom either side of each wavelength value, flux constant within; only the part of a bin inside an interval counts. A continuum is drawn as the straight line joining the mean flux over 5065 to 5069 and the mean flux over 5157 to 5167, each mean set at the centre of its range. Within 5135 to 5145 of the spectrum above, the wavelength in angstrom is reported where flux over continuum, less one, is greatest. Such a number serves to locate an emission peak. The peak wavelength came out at 5140.0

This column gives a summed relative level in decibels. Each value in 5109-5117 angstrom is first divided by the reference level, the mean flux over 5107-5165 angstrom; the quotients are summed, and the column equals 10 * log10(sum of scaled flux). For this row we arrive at 5.96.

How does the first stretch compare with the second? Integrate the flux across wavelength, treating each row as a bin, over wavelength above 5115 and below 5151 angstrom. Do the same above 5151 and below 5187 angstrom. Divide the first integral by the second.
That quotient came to 1.00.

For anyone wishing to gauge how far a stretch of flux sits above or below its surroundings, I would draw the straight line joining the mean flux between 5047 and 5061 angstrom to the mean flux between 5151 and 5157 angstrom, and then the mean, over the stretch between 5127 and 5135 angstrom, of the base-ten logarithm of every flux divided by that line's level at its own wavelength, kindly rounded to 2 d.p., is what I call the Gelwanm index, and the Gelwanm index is -0.01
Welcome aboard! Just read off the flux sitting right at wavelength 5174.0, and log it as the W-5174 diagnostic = 19.3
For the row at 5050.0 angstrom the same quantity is 22.36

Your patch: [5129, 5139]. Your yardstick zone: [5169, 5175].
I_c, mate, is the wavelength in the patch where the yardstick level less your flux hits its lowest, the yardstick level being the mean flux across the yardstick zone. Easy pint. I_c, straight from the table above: 5130.0 angstrom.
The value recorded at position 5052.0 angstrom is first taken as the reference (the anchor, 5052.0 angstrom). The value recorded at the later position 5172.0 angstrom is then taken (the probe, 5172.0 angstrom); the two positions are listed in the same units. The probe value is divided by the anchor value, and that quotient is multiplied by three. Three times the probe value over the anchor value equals 2.34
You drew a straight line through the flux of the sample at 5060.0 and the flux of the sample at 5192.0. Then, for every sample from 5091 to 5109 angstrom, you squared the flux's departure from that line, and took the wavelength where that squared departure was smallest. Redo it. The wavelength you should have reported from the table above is 5106.0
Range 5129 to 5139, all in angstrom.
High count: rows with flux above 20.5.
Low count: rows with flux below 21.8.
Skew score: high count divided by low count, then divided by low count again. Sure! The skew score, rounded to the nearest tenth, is 0.3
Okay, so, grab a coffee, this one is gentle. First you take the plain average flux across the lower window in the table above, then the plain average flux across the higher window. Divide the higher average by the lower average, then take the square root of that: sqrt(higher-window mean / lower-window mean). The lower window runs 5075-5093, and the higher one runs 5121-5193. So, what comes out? 0.971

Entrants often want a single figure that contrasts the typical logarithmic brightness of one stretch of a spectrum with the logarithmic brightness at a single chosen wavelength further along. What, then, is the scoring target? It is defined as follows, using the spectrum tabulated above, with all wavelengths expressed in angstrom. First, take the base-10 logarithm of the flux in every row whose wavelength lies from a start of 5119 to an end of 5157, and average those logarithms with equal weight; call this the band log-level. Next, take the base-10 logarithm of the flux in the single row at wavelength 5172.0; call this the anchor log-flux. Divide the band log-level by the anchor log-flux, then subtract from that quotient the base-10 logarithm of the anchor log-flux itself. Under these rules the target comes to 0.951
